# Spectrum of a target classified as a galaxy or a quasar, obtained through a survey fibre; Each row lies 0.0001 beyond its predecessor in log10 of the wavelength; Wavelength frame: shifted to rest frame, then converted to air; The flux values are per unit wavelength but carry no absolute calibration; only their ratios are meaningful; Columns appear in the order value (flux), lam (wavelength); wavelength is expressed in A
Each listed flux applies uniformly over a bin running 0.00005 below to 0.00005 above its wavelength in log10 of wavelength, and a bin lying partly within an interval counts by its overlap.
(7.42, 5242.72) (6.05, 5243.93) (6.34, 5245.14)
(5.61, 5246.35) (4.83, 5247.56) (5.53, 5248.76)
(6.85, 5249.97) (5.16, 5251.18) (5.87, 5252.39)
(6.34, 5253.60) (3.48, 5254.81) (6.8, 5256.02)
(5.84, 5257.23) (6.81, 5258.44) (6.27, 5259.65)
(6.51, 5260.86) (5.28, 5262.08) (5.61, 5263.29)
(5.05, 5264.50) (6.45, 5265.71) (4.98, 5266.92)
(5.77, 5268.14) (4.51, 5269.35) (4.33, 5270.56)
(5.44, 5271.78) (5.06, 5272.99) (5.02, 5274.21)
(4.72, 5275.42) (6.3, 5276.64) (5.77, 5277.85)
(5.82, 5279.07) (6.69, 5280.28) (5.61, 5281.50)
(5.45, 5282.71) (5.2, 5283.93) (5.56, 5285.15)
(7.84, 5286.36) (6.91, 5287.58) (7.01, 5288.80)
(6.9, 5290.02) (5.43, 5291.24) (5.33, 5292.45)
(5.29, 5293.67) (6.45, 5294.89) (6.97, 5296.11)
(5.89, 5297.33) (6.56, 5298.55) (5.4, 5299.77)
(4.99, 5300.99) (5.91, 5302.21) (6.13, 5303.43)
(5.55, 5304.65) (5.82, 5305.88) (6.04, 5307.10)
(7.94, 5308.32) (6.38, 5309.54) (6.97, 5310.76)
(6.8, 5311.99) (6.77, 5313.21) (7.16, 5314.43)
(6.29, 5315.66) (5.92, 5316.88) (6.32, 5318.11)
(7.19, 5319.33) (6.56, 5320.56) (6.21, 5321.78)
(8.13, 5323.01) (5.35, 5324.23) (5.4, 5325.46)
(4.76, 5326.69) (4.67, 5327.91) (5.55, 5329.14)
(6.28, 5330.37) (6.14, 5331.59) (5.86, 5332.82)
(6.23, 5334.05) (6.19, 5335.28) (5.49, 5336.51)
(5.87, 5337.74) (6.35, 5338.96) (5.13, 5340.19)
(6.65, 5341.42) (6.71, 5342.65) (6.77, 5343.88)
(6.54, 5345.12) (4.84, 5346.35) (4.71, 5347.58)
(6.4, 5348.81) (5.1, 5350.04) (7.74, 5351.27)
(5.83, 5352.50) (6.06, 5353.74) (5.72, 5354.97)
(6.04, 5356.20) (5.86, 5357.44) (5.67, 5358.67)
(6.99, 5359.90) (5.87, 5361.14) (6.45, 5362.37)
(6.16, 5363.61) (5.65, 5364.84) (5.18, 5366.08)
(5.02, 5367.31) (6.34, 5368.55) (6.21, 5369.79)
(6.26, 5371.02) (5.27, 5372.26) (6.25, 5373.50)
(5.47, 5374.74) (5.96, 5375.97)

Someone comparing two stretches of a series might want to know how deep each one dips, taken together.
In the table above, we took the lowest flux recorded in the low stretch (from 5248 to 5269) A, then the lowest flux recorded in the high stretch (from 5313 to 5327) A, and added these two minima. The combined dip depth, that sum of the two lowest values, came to 8.2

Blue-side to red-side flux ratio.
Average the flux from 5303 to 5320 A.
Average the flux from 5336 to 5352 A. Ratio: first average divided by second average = 1.08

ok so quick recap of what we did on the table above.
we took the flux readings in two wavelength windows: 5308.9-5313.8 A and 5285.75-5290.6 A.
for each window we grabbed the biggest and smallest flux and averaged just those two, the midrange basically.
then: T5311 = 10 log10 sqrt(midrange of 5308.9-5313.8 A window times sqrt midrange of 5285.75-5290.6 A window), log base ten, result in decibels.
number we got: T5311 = 6.29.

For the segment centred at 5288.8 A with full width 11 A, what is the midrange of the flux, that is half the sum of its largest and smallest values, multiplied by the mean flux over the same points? 40.2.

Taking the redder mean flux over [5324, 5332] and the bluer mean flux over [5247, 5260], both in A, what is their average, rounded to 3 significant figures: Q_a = 5.62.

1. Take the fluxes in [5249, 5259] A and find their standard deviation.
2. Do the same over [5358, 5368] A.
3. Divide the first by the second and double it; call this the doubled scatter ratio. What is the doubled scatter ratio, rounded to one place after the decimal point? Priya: 3.5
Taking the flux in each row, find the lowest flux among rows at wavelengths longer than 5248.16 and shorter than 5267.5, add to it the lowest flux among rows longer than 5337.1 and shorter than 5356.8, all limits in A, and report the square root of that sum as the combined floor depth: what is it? 2.86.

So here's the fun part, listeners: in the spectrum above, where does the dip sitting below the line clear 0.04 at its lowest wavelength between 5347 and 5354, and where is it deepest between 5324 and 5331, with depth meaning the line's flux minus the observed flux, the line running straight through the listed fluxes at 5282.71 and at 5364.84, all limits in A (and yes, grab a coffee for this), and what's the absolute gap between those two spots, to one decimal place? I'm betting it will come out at 19.7 A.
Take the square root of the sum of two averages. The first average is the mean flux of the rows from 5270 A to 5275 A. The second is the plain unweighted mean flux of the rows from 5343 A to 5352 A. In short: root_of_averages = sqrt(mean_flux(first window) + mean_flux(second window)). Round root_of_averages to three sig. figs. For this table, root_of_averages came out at 3.31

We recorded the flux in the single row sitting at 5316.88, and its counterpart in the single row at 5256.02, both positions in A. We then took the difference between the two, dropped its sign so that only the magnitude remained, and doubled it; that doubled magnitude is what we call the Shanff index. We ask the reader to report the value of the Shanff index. 1.8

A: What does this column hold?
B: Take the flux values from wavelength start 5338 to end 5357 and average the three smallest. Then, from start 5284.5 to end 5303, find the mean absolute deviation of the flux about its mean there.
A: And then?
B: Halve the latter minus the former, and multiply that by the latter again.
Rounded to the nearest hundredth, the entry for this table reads -1.52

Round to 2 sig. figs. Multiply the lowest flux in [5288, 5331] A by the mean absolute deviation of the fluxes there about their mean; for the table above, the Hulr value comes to 3.1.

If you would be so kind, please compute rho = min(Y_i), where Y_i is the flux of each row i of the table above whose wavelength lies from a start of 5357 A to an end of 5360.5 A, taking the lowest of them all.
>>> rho 5.67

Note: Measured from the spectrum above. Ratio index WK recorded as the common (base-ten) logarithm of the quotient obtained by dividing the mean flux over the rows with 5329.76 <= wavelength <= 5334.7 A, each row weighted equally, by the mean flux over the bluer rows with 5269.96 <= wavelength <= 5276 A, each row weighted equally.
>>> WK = 0.10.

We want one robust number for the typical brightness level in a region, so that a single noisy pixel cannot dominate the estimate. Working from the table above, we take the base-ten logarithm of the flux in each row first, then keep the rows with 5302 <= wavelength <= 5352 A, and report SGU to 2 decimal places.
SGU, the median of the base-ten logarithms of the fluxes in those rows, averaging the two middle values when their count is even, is 0.79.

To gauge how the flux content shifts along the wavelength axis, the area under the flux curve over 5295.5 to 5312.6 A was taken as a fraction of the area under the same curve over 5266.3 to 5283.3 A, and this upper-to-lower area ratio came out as 1.16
